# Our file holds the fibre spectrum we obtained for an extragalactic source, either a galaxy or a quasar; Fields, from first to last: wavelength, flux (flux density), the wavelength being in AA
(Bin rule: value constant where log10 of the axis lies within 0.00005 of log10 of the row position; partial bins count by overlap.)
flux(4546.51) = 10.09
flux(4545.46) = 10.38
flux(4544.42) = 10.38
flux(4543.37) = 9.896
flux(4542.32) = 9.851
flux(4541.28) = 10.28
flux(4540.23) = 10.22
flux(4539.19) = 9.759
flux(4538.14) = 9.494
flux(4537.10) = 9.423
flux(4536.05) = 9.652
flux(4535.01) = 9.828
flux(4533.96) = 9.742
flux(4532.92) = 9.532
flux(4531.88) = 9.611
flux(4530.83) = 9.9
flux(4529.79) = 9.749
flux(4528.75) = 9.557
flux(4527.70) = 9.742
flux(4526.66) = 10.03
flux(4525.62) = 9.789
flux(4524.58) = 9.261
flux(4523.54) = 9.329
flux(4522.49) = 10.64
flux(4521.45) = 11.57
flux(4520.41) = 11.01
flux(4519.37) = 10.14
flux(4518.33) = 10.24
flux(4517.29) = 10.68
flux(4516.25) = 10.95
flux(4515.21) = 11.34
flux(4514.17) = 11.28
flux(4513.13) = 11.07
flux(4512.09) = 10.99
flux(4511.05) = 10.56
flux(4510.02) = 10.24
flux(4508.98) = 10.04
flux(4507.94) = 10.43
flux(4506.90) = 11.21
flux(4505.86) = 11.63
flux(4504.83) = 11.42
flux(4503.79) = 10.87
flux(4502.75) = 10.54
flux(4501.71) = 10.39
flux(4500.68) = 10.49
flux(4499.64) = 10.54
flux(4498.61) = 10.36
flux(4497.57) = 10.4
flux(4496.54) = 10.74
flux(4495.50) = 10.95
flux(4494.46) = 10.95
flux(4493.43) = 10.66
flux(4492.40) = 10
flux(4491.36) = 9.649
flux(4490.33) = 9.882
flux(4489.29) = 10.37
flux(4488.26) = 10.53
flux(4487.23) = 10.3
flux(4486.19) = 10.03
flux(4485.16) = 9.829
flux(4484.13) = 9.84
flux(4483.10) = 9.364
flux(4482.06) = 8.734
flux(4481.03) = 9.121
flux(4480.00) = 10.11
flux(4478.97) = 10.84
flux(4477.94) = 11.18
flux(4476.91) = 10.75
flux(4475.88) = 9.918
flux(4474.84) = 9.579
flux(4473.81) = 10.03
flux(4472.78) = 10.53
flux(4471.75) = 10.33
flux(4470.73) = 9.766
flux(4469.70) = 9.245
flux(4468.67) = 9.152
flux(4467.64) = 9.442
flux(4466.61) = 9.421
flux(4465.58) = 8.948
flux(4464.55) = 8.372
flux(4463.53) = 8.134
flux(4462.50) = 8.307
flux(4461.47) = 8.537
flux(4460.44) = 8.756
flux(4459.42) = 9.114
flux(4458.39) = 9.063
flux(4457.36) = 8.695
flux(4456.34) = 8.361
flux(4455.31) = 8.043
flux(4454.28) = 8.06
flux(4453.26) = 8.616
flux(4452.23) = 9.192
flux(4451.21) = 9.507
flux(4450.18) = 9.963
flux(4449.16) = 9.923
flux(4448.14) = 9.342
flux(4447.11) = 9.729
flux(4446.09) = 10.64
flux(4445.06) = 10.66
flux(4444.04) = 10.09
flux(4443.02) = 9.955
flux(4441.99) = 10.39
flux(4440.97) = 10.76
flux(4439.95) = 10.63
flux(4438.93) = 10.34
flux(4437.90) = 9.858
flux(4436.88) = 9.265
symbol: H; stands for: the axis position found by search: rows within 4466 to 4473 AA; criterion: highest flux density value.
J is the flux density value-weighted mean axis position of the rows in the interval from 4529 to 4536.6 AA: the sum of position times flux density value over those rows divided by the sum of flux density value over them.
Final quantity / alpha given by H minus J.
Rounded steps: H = 4472.78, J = 4532.9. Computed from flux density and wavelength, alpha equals -60.1 AA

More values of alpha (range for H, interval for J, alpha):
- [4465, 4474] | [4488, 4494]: -18.1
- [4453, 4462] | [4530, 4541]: -76.1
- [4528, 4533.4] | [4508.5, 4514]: 19.7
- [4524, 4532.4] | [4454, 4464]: 67.7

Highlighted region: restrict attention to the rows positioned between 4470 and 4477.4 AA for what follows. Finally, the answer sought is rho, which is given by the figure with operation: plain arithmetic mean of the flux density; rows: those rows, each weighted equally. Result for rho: 10.1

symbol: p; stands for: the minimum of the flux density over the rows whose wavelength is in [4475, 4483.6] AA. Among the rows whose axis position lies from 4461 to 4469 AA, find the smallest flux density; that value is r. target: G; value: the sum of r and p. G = 16.9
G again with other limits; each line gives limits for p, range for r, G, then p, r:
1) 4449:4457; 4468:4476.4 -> 17.2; 8.043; 9.152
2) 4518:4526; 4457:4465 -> 17.4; 9.261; 8.134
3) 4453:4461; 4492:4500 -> 18.0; 8.043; 10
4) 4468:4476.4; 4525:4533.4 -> 18.7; 9.152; 9.532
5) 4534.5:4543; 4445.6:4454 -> 18.0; 9.423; 8.616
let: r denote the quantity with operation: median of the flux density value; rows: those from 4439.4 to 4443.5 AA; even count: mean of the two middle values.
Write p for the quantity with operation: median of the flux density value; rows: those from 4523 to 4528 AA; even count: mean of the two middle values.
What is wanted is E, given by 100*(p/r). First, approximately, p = 9.74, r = 10.5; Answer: 93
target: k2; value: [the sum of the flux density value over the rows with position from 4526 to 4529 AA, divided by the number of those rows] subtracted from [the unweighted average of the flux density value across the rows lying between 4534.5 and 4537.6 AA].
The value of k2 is -0.1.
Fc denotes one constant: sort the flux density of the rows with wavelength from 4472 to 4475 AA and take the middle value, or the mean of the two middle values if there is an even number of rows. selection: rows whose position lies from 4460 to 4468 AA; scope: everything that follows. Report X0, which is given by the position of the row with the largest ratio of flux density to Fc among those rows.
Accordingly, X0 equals 4467.64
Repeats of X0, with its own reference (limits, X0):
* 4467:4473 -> 4472.78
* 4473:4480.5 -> 4477.94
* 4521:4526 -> 4521.45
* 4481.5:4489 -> 4488.26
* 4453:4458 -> 4457.36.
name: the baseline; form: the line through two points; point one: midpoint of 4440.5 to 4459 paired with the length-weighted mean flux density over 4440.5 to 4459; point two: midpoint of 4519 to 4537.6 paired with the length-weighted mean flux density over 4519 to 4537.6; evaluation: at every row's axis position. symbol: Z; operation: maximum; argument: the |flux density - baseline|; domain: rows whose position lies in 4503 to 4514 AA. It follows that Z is 1.84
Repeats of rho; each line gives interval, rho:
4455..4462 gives 8.7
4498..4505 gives 10.7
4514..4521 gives 10.8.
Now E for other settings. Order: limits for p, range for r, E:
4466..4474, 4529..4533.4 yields 99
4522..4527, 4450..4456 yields 110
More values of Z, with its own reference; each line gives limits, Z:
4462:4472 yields 1.43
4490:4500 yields 1.22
